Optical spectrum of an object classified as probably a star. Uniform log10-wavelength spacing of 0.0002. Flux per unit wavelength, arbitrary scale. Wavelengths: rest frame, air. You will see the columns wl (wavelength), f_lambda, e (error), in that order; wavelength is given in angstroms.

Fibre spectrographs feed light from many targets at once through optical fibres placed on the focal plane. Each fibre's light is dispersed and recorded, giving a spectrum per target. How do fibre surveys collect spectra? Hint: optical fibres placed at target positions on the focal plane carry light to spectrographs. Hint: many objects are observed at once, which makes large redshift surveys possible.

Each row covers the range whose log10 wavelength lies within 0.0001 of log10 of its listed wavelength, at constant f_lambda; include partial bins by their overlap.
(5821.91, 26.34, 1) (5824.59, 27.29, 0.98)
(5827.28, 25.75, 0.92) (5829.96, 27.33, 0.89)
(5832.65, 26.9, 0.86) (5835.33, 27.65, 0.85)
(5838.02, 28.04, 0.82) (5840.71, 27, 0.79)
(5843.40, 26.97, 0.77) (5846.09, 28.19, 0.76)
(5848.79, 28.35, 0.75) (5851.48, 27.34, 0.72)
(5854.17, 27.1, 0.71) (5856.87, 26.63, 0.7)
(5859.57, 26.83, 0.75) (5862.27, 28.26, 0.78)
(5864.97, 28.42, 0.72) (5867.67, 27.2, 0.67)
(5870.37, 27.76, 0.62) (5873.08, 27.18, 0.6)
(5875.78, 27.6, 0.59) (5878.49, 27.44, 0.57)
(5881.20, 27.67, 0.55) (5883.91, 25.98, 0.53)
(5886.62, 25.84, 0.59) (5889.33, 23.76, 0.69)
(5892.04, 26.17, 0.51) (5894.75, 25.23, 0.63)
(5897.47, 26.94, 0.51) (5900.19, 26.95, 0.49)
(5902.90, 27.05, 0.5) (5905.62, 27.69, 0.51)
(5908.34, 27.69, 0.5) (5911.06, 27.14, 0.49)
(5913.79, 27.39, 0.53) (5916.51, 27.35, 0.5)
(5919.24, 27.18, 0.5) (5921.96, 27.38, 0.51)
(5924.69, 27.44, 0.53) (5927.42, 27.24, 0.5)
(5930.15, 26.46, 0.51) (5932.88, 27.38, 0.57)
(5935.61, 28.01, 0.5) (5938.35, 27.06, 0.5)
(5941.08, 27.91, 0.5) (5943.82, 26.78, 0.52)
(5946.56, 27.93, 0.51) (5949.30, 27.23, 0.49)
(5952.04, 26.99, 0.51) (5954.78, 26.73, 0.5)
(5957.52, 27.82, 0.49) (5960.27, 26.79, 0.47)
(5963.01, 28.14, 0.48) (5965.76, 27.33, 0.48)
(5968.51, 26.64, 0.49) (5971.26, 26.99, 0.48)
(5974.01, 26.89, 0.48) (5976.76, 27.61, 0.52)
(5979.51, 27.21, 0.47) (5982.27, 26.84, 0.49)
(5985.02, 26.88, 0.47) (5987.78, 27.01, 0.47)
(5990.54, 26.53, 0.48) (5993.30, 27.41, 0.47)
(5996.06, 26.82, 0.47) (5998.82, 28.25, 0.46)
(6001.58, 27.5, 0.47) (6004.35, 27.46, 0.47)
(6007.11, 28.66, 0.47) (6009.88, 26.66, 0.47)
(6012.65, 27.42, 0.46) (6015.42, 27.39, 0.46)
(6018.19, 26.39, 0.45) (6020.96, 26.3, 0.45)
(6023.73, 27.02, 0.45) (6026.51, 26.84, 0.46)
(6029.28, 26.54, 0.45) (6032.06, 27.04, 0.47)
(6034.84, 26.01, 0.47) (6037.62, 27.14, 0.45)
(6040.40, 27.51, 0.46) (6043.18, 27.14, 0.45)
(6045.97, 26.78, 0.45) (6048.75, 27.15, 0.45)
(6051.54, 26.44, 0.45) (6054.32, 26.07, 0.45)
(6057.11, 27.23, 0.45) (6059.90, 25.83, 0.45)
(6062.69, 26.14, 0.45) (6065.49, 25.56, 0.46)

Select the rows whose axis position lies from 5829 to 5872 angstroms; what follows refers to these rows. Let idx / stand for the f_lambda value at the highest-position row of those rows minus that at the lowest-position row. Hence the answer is 0.4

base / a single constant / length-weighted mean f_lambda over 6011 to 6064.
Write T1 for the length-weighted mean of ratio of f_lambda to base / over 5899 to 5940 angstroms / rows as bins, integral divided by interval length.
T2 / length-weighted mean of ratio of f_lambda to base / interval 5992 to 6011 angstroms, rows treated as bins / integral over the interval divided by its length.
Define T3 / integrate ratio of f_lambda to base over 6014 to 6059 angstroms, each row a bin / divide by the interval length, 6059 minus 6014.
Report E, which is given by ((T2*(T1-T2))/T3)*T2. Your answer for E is -0.010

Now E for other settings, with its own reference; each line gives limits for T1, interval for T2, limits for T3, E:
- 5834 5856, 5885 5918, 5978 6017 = 0.035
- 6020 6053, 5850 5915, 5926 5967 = -0.005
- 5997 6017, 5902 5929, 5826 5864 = 0.009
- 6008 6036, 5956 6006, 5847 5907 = -0.017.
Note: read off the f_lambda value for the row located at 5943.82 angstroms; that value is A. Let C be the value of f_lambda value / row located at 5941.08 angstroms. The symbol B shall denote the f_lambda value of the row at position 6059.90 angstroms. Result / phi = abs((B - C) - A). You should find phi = 28.9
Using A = 26.78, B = 25.83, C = 27.91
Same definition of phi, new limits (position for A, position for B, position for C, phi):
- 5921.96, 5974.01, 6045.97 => 27.3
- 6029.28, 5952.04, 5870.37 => 27.3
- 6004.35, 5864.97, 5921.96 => 26.4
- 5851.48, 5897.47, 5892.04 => 26.6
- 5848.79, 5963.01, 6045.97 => 27.0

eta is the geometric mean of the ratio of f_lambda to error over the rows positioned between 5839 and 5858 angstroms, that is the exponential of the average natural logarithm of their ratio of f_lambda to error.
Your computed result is 37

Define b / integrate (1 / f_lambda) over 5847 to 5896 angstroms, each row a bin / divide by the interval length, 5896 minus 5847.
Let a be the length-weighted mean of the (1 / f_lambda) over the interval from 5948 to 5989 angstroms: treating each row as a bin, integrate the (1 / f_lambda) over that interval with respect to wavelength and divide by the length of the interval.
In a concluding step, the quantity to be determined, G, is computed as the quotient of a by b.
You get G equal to 0.99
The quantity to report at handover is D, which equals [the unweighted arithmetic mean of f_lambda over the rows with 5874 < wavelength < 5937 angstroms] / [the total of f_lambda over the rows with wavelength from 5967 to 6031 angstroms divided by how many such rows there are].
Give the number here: 0.99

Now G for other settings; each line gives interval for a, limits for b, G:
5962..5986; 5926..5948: 1.01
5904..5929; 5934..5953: 1.00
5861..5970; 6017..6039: 0.98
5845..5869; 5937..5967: 0.99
